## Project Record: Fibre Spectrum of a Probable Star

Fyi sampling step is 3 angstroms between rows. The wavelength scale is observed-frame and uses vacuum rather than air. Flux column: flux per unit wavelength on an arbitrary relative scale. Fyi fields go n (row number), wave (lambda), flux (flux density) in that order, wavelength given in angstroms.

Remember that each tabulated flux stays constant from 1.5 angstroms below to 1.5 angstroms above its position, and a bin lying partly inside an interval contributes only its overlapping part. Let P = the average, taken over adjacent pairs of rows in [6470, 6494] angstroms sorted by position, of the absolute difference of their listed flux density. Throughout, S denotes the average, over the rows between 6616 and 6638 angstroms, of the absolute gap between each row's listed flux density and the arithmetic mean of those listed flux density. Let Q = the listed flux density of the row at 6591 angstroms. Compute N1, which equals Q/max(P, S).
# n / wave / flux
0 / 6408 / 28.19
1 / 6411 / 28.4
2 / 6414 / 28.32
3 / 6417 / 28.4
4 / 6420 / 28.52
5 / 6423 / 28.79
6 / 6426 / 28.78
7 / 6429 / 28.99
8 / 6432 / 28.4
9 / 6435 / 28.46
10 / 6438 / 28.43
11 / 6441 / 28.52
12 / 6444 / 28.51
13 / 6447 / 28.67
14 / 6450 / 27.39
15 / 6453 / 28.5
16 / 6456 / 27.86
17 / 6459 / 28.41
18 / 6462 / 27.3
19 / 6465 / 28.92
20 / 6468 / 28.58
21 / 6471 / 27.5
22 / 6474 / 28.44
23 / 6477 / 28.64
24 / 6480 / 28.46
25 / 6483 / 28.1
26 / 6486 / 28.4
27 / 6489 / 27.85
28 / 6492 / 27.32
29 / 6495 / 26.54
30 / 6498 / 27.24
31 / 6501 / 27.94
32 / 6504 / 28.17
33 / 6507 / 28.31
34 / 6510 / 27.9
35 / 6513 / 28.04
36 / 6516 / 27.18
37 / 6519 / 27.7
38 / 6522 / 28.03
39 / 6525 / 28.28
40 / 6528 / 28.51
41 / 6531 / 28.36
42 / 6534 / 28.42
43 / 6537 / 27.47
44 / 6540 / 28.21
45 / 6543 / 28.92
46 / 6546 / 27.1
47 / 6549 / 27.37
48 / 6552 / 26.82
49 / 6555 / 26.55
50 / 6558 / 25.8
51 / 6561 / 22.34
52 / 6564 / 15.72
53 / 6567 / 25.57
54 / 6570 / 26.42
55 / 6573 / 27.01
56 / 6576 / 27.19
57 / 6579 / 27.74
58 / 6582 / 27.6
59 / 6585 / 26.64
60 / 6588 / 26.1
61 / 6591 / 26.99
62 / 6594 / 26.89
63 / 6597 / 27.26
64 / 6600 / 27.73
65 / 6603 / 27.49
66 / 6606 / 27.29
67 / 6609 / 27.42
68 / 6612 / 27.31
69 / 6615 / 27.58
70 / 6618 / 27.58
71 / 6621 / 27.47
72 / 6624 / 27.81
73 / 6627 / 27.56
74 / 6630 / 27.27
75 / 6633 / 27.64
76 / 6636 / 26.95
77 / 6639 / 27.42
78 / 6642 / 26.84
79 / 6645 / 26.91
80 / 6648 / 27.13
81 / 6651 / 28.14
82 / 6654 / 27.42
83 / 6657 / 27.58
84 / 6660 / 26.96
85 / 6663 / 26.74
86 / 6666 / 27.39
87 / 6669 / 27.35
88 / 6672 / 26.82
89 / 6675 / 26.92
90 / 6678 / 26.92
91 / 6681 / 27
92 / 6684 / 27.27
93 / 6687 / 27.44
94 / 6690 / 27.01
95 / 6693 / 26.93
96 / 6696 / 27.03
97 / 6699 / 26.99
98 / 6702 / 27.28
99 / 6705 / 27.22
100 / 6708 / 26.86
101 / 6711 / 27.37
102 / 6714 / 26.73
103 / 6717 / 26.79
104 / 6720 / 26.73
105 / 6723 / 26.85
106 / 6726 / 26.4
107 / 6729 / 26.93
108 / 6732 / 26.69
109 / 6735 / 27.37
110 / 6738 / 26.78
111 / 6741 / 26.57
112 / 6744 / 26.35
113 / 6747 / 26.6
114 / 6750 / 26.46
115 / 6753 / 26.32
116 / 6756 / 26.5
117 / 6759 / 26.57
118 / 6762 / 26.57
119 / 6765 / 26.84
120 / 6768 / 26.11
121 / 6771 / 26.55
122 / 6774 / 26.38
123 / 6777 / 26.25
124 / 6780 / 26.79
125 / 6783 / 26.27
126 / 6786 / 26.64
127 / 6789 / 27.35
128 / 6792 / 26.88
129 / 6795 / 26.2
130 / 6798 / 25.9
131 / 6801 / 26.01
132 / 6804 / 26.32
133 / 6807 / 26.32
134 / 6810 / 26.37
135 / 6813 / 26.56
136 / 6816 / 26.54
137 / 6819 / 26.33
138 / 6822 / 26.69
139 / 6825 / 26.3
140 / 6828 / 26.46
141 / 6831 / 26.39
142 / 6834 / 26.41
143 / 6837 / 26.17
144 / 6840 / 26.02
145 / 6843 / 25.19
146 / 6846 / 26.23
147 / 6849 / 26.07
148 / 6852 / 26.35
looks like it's 62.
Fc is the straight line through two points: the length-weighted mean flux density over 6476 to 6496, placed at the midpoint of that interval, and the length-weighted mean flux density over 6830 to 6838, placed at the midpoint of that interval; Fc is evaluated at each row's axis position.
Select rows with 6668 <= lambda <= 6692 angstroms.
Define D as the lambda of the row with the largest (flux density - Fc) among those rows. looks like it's 6687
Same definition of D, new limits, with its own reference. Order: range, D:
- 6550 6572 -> 6552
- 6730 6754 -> 6735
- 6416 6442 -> 6429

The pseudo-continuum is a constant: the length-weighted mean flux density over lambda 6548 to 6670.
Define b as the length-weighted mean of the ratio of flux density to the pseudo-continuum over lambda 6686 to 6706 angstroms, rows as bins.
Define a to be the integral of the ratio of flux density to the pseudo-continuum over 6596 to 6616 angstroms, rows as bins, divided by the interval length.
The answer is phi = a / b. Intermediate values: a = 1.026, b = 1.01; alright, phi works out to 1.01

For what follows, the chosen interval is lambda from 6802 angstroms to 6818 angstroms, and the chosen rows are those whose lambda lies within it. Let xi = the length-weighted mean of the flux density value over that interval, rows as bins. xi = 26.4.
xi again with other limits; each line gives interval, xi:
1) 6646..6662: 27.4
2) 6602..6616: 27.4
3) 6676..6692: 27.1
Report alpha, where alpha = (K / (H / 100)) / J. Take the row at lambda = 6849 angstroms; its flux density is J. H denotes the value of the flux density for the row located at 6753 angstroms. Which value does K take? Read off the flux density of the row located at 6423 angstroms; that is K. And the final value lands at 4.20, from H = 26.32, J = 26.07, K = 28.79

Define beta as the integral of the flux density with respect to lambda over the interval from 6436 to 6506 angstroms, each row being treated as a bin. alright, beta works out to 1965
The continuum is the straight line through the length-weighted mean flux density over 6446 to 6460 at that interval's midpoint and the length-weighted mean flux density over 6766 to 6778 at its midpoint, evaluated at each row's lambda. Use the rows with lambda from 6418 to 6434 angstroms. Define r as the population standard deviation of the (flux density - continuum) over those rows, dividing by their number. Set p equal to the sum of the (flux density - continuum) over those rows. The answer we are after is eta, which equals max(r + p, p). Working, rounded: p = 2.0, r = 0.21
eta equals 2.2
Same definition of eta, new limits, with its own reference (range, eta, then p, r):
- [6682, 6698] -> 1.8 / 1.6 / 0.17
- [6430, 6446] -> 1.3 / 1.2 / 0.07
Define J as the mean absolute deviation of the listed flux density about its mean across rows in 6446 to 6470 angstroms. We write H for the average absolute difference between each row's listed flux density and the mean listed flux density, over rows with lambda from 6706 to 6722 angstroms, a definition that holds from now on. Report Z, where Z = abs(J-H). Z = 0.33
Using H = 0.2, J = 0.52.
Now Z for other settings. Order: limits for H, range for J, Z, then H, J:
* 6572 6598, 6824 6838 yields 0.27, 0.4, 0.09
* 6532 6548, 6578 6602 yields 0.13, 0.6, 0.46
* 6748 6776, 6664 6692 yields 0.07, 0.1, 0.21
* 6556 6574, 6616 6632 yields 3.05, 3.2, 0.13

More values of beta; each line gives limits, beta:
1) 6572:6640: 1857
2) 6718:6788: 1862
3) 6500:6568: 1829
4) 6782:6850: 1791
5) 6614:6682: 1855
